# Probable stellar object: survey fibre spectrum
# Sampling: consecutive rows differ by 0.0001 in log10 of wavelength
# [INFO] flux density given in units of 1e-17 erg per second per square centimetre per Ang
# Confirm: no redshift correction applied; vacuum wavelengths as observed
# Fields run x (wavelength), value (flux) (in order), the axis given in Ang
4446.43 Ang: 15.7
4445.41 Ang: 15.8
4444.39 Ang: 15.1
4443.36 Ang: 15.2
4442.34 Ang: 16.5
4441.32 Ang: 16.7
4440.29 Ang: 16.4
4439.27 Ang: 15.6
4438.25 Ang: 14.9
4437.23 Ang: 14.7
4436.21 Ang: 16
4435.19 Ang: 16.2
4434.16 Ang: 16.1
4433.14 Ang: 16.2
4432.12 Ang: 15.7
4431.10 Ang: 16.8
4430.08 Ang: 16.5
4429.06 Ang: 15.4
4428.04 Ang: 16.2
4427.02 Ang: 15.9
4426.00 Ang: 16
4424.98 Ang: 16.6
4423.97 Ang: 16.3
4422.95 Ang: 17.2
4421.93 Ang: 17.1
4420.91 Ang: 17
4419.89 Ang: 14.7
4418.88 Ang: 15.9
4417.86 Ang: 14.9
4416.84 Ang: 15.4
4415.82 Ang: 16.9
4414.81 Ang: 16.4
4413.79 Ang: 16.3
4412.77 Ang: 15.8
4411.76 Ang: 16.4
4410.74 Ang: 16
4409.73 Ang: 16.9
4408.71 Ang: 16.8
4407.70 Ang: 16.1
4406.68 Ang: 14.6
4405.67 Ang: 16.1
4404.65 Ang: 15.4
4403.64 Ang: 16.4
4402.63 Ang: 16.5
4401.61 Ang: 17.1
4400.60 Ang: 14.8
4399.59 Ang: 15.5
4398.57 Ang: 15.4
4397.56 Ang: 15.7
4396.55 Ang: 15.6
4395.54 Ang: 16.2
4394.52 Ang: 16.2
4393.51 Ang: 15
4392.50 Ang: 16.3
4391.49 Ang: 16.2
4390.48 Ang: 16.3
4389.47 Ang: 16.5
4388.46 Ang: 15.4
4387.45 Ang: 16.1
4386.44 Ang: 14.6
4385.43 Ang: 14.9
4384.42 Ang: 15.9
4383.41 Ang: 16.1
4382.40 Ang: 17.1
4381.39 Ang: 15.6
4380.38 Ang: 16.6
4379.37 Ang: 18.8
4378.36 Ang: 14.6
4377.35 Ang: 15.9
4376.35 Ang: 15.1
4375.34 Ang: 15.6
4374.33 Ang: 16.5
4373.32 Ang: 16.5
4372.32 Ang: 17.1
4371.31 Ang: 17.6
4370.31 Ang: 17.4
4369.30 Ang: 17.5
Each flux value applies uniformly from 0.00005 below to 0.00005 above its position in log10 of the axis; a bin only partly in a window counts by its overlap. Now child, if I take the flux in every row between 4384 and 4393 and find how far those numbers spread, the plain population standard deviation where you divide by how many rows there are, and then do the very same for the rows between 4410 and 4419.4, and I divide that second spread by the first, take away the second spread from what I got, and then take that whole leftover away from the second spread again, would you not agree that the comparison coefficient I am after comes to 0.2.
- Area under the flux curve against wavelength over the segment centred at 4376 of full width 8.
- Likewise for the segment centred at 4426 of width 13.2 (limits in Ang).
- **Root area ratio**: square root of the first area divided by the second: 0.78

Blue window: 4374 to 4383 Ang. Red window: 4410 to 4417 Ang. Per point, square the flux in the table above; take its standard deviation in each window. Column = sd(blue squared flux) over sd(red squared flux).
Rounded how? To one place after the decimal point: 2.7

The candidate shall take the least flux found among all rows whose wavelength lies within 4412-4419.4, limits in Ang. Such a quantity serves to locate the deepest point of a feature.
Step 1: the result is 14.9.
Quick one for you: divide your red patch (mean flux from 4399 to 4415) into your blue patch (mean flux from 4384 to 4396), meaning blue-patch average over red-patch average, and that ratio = 0.98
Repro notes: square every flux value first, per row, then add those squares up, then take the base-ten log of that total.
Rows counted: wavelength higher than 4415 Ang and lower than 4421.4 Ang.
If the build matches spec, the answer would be 3.18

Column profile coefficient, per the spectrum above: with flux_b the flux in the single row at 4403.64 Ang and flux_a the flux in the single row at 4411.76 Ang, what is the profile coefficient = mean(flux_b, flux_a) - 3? 13.4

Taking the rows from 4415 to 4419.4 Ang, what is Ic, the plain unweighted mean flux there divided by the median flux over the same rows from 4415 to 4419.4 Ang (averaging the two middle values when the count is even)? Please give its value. 1.01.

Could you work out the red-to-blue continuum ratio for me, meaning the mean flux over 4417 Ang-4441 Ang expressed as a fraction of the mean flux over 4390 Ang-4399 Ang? 1.01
